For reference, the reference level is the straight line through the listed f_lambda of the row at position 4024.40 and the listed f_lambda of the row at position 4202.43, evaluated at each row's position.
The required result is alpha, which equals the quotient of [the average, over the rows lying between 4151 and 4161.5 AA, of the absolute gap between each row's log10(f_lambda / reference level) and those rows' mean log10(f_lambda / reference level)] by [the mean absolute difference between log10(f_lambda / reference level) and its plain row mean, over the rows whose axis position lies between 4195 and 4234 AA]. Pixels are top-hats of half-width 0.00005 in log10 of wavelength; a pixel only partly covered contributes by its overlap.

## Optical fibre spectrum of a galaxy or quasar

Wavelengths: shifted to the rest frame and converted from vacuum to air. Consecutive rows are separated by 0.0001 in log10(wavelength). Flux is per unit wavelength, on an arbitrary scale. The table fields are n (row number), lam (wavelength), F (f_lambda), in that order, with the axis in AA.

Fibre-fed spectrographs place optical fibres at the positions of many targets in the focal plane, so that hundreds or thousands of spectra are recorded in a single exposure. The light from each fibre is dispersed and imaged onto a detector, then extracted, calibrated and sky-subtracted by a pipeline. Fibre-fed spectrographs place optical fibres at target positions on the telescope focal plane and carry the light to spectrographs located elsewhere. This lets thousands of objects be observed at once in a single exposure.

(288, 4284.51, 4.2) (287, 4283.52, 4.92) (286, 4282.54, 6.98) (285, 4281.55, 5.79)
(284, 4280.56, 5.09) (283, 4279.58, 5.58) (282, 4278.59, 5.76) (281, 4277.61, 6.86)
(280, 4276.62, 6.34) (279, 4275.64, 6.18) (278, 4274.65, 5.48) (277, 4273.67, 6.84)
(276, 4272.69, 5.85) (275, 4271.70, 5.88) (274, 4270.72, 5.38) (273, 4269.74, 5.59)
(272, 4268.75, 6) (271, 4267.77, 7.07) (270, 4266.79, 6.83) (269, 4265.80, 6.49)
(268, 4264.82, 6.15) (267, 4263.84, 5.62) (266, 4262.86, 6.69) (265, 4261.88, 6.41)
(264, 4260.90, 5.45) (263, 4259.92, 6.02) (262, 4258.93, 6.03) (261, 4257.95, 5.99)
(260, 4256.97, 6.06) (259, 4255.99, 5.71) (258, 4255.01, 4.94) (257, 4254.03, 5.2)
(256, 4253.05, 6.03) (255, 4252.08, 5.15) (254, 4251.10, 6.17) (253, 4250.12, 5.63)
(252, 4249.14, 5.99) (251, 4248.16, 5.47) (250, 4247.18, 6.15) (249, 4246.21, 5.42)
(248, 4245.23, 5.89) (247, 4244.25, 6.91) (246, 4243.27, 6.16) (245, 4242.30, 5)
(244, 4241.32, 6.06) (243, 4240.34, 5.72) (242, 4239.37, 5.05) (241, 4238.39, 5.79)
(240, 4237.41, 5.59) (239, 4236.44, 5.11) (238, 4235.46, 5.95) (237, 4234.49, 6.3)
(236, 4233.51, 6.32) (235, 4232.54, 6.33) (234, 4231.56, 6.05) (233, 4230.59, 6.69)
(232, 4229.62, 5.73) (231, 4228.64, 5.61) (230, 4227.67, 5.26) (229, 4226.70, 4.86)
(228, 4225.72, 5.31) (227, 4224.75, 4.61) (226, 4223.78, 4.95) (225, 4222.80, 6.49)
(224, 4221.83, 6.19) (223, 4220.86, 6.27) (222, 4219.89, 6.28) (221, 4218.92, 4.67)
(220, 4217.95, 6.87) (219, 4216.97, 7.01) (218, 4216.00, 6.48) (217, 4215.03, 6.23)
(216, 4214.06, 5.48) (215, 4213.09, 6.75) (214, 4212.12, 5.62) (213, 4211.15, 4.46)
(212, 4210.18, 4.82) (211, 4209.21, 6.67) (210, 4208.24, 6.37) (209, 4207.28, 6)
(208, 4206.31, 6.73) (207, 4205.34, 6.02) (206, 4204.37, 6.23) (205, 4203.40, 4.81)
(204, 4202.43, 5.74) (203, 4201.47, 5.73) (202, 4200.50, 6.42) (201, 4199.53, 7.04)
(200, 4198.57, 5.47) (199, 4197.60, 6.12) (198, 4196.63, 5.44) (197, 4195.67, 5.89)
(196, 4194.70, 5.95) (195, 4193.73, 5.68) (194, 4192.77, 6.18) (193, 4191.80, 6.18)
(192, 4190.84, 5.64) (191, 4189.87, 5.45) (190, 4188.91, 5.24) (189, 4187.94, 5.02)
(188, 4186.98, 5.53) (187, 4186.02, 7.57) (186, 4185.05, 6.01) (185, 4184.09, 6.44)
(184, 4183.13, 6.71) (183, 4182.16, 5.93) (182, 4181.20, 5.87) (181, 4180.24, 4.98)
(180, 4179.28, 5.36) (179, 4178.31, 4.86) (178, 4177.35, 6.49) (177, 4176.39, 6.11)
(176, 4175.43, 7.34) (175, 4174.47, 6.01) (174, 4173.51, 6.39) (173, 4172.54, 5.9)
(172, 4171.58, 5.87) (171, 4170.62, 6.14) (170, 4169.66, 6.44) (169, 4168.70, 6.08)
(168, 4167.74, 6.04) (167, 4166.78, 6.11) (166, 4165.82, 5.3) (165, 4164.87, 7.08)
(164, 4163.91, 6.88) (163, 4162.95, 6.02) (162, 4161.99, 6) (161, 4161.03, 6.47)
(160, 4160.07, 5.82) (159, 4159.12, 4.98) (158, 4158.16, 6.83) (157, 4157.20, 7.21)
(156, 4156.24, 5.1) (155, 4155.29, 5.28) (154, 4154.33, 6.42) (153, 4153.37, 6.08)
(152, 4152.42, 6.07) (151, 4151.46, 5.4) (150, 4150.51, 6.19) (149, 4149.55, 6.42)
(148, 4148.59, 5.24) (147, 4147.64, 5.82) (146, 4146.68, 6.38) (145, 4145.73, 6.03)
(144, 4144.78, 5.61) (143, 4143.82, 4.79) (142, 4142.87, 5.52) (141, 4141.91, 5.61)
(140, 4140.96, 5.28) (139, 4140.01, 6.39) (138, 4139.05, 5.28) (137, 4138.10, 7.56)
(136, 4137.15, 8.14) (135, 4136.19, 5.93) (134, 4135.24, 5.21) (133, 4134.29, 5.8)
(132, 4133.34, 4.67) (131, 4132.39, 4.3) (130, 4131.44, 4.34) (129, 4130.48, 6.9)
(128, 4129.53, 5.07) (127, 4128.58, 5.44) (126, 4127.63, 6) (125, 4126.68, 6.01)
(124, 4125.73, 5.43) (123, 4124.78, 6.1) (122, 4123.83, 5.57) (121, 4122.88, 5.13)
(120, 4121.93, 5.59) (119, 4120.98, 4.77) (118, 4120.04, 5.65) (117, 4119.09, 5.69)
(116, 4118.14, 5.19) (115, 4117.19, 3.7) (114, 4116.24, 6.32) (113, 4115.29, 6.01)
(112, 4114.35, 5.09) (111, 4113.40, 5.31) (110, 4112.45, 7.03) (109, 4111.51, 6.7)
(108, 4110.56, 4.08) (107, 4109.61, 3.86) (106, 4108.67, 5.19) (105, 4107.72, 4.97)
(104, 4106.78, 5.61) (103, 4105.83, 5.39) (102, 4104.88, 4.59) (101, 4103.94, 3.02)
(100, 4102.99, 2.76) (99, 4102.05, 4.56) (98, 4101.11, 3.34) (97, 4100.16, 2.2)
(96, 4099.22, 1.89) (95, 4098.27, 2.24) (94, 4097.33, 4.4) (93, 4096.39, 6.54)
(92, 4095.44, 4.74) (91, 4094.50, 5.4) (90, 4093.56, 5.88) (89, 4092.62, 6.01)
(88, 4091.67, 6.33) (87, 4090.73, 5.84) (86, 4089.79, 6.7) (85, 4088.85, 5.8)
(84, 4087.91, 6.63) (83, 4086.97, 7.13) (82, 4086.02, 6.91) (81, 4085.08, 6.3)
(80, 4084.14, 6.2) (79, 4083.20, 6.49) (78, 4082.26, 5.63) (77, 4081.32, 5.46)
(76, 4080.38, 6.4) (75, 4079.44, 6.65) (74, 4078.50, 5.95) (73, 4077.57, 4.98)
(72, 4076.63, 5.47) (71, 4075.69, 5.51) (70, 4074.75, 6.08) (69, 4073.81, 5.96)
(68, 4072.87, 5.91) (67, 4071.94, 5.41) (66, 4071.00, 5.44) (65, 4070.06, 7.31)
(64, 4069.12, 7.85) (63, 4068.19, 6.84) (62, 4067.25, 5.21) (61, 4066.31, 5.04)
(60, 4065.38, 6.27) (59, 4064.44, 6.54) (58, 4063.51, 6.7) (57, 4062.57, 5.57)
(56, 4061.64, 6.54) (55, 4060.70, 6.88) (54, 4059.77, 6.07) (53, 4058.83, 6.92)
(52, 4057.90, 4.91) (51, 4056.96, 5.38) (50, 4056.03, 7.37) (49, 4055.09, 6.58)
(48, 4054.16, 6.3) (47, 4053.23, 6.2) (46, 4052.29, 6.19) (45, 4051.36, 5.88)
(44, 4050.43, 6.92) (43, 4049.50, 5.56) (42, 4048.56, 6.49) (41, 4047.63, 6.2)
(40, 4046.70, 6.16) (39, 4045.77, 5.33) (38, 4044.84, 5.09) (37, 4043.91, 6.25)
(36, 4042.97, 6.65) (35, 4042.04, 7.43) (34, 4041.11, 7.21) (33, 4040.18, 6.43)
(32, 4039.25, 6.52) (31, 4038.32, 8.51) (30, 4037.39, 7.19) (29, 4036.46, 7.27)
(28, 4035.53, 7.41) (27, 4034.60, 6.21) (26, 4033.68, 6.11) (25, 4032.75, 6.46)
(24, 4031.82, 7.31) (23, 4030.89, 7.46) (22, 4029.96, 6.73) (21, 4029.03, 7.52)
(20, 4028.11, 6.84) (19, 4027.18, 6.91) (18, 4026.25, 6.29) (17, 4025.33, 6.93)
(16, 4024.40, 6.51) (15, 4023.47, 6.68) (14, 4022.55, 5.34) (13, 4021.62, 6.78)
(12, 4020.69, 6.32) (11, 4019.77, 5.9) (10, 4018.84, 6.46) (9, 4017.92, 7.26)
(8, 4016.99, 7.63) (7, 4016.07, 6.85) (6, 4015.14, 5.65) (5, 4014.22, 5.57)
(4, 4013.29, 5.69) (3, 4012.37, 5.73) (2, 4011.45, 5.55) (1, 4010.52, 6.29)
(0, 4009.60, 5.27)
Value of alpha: 1.0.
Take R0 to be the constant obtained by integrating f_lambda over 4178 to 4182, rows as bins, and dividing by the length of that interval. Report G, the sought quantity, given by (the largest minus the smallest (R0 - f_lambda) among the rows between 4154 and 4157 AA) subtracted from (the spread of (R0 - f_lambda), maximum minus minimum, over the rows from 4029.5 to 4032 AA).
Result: -0.6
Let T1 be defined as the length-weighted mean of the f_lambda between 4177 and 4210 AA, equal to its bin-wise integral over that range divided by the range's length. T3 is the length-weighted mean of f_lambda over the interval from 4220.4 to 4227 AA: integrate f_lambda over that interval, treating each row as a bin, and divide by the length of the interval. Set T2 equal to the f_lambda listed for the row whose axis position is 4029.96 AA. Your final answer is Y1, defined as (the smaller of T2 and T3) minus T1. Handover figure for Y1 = -0.4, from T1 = 5.92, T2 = 6.73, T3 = 5.5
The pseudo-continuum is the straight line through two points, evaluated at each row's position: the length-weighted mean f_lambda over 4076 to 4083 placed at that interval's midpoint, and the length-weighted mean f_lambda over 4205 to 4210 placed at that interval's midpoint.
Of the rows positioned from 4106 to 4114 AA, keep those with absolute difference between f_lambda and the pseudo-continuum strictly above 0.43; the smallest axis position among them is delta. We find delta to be 4107.72 AA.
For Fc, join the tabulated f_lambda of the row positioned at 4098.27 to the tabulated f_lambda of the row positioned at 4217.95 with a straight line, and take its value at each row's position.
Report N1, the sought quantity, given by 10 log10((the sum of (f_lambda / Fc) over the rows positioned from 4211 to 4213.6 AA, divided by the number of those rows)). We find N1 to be -1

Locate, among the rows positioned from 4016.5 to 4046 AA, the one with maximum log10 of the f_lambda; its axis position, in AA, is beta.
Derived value 4038.32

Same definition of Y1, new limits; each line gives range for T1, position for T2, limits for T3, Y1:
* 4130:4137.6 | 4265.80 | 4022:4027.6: 0.8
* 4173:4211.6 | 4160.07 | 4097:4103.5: -2.9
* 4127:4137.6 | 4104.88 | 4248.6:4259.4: -1.0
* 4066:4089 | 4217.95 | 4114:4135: -0.7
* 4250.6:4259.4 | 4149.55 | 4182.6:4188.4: 0.5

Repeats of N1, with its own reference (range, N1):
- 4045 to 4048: 14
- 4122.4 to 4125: 2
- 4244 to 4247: -1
